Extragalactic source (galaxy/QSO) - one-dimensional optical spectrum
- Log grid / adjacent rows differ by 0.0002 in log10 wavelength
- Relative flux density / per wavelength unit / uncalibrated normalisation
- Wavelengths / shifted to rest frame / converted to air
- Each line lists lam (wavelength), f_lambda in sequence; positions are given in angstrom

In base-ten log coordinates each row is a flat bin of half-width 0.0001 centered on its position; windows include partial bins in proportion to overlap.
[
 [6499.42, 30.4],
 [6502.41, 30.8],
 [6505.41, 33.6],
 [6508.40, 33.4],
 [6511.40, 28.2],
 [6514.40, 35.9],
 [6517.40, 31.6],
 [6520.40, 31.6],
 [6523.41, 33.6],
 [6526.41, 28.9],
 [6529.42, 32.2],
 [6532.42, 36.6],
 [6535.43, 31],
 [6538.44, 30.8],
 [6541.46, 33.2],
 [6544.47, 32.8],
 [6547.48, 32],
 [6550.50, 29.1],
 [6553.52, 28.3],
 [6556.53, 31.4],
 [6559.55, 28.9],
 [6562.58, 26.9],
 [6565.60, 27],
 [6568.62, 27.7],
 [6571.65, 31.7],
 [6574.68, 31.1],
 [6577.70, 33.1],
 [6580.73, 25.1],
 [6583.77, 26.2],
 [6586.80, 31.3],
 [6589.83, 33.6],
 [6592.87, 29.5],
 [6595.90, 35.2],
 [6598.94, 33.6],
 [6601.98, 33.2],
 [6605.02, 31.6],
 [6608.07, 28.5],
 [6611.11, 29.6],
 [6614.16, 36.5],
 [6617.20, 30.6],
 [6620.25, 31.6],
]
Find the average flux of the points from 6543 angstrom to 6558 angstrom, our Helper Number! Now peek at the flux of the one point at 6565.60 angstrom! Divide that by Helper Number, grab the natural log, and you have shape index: -0.13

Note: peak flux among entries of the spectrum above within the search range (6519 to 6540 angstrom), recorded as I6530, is 36.6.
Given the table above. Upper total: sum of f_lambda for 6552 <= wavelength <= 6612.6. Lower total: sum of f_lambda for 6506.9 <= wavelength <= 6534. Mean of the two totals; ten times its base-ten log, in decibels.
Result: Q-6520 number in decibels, 27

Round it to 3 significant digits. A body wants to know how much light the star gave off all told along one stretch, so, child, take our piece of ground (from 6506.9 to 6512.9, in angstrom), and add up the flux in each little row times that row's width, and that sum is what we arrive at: 185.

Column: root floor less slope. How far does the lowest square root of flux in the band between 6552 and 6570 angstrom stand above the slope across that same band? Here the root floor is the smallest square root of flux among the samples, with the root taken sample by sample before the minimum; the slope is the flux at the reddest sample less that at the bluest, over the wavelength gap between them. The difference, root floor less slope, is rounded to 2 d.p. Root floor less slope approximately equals 5.23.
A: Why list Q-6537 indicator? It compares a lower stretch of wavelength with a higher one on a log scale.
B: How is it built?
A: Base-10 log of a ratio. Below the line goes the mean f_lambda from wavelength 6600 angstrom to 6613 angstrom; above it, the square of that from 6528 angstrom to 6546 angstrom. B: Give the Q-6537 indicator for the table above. 1.54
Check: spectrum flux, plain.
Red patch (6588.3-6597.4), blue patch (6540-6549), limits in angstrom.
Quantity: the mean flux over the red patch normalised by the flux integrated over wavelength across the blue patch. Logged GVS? 0.111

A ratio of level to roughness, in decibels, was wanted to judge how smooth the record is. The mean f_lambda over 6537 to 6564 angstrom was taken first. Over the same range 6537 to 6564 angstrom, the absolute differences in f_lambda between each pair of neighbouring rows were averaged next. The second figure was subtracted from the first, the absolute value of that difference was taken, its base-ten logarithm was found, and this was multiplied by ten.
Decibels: 14.6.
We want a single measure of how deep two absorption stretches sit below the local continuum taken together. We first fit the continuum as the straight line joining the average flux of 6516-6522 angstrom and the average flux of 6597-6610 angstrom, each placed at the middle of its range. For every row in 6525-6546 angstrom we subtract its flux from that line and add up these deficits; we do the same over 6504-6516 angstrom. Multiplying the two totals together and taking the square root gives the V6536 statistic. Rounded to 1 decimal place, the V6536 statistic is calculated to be 4.4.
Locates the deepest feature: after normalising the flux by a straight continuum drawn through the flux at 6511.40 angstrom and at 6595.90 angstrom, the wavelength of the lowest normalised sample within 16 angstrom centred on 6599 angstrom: 6592.87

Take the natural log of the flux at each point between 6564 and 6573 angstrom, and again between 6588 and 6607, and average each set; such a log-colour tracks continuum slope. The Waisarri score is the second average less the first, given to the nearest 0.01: 0.13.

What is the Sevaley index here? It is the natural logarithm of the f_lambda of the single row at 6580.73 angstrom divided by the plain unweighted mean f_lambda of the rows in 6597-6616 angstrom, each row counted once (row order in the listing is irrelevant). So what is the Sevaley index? -0.25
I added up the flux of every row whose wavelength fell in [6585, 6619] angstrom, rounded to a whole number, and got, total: 353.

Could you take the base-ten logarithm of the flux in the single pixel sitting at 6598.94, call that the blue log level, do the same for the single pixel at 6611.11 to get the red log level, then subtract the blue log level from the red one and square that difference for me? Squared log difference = 0.0030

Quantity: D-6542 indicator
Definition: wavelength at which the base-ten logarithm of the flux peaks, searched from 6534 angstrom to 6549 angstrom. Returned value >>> 6541.46 angstrom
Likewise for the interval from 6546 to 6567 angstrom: 6547.48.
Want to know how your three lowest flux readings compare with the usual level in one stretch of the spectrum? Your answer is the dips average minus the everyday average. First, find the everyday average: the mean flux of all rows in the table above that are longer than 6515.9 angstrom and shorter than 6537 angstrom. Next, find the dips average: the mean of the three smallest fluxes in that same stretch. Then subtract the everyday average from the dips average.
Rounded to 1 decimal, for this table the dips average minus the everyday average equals -1.7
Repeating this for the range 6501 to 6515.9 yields -1.6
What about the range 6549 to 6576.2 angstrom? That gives -1.9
